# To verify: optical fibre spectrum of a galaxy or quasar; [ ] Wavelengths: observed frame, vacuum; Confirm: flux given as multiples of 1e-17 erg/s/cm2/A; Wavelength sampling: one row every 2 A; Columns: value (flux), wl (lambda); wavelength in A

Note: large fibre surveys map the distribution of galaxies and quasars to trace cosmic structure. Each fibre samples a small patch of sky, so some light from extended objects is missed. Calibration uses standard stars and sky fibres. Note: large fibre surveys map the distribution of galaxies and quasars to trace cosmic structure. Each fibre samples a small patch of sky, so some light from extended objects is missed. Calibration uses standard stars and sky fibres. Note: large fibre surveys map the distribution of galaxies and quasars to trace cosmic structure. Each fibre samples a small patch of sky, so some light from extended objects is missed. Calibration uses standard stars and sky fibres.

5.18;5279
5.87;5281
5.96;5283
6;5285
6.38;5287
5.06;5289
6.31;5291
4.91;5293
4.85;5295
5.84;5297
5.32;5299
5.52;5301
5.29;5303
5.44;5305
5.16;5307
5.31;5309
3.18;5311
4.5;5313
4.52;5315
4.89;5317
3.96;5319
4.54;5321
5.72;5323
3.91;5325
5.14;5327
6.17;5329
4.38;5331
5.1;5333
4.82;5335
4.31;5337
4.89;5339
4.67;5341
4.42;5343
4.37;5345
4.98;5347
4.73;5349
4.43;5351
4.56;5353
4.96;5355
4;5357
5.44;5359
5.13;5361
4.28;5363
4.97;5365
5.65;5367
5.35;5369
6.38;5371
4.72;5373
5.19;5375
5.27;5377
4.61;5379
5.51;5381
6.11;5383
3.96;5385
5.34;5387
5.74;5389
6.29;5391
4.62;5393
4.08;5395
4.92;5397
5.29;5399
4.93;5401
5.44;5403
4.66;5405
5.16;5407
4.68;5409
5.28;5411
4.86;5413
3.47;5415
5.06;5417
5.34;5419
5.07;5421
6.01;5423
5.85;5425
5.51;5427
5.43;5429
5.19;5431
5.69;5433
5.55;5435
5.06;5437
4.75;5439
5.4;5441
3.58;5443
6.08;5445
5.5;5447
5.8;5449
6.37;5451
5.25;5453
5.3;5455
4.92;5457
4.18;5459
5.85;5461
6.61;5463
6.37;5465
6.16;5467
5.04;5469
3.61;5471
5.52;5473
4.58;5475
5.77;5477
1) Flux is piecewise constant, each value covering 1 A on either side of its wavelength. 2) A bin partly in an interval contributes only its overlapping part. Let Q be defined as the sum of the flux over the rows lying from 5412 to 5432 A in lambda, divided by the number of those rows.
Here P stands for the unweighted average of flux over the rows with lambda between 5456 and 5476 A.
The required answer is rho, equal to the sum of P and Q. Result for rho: 10.5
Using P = 5.28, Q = 5.2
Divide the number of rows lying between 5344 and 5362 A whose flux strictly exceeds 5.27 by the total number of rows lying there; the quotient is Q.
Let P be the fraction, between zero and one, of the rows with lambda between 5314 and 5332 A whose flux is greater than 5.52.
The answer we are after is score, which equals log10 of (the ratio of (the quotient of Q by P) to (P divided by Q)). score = -0.6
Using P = 0.22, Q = 0.11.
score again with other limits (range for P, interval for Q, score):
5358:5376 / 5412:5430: 0.8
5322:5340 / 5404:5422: 0.0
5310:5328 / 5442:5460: 1.4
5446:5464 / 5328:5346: -1.2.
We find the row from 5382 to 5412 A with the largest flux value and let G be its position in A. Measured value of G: 5391 A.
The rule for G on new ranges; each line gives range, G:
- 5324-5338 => 5329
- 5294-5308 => 5297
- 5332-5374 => 5371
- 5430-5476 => 5463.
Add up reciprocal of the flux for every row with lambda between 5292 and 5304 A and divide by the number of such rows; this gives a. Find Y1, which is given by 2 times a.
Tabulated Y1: 0.380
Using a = 0.190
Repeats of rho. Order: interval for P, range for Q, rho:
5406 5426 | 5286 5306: 10.6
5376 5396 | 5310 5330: 9.8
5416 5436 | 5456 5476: 10.8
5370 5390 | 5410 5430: 10.5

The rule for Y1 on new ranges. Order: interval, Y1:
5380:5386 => 0.398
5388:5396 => 0.397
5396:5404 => 0.389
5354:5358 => 0.452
